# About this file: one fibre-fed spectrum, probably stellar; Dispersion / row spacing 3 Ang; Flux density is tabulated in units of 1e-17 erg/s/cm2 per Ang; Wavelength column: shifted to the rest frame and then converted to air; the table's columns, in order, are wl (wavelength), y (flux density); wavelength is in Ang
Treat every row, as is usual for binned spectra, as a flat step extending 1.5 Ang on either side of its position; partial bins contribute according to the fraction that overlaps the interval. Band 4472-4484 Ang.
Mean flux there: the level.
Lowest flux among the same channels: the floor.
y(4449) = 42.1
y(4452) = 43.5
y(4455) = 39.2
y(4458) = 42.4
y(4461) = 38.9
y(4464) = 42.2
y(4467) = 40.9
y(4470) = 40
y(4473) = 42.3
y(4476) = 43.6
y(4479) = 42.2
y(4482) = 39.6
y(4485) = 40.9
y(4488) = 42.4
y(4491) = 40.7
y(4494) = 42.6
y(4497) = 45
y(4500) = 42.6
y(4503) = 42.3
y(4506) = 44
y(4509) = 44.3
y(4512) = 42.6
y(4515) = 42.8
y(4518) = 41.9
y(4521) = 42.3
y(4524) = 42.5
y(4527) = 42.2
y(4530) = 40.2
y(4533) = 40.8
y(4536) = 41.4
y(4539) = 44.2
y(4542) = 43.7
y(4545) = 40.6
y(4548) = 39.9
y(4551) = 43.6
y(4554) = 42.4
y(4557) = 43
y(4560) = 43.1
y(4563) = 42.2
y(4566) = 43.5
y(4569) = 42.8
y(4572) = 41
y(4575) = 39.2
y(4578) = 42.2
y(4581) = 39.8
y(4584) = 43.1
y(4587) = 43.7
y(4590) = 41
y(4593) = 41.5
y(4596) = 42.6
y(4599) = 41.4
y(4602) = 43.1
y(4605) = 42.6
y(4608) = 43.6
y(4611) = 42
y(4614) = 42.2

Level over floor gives 1.06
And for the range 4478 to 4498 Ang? 1.06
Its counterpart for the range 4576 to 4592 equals 1.05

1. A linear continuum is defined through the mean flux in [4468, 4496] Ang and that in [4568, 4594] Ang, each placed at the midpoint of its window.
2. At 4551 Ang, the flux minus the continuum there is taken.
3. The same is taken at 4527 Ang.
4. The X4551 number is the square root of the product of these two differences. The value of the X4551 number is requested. 1.1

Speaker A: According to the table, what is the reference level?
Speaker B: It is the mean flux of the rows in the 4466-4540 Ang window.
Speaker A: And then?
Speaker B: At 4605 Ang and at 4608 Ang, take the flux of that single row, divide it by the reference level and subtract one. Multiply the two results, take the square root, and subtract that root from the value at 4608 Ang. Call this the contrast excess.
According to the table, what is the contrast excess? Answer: 0.015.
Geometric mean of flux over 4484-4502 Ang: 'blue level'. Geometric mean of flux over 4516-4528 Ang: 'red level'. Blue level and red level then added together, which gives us 84.6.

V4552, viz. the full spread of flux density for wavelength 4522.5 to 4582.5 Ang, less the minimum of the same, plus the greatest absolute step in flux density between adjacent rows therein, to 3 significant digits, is -30.5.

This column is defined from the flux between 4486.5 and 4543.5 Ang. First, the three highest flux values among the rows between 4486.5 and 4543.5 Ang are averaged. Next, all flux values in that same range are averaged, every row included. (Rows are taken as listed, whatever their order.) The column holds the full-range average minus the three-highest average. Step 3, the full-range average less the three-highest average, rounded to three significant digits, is -1.95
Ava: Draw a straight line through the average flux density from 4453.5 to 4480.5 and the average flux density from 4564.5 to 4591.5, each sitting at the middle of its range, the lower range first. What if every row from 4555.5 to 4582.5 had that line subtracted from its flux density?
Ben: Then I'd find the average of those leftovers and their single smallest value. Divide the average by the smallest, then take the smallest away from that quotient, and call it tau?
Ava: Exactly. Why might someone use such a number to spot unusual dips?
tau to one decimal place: 2.6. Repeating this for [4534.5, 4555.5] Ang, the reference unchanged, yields 1.4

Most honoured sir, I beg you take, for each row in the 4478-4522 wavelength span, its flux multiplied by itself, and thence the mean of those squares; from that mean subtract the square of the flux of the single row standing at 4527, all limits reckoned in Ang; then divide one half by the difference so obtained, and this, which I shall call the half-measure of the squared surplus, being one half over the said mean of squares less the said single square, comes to 0.025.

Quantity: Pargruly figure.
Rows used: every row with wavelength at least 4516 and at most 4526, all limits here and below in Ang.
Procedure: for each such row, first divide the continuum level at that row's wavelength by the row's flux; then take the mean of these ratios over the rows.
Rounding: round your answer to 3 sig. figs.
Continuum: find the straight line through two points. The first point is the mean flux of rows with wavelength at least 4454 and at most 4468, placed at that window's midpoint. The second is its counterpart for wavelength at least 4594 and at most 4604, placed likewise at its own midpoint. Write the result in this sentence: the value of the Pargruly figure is 0.981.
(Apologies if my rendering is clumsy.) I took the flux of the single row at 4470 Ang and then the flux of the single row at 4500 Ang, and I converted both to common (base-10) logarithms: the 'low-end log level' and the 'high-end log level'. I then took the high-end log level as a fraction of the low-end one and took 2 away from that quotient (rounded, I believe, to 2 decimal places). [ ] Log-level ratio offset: -0.98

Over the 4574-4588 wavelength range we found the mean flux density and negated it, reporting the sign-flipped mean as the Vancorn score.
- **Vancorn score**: -41.6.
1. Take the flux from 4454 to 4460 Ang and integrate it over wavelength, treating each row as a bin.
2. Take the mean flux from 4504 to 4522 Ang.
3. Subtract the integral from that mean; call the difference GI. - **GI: -202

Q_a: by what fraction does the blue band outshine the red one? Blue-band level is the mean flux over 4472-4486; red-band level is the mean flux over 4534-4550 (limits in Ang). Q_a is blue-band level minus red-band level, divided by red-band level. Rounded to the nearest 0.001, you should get -0.006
